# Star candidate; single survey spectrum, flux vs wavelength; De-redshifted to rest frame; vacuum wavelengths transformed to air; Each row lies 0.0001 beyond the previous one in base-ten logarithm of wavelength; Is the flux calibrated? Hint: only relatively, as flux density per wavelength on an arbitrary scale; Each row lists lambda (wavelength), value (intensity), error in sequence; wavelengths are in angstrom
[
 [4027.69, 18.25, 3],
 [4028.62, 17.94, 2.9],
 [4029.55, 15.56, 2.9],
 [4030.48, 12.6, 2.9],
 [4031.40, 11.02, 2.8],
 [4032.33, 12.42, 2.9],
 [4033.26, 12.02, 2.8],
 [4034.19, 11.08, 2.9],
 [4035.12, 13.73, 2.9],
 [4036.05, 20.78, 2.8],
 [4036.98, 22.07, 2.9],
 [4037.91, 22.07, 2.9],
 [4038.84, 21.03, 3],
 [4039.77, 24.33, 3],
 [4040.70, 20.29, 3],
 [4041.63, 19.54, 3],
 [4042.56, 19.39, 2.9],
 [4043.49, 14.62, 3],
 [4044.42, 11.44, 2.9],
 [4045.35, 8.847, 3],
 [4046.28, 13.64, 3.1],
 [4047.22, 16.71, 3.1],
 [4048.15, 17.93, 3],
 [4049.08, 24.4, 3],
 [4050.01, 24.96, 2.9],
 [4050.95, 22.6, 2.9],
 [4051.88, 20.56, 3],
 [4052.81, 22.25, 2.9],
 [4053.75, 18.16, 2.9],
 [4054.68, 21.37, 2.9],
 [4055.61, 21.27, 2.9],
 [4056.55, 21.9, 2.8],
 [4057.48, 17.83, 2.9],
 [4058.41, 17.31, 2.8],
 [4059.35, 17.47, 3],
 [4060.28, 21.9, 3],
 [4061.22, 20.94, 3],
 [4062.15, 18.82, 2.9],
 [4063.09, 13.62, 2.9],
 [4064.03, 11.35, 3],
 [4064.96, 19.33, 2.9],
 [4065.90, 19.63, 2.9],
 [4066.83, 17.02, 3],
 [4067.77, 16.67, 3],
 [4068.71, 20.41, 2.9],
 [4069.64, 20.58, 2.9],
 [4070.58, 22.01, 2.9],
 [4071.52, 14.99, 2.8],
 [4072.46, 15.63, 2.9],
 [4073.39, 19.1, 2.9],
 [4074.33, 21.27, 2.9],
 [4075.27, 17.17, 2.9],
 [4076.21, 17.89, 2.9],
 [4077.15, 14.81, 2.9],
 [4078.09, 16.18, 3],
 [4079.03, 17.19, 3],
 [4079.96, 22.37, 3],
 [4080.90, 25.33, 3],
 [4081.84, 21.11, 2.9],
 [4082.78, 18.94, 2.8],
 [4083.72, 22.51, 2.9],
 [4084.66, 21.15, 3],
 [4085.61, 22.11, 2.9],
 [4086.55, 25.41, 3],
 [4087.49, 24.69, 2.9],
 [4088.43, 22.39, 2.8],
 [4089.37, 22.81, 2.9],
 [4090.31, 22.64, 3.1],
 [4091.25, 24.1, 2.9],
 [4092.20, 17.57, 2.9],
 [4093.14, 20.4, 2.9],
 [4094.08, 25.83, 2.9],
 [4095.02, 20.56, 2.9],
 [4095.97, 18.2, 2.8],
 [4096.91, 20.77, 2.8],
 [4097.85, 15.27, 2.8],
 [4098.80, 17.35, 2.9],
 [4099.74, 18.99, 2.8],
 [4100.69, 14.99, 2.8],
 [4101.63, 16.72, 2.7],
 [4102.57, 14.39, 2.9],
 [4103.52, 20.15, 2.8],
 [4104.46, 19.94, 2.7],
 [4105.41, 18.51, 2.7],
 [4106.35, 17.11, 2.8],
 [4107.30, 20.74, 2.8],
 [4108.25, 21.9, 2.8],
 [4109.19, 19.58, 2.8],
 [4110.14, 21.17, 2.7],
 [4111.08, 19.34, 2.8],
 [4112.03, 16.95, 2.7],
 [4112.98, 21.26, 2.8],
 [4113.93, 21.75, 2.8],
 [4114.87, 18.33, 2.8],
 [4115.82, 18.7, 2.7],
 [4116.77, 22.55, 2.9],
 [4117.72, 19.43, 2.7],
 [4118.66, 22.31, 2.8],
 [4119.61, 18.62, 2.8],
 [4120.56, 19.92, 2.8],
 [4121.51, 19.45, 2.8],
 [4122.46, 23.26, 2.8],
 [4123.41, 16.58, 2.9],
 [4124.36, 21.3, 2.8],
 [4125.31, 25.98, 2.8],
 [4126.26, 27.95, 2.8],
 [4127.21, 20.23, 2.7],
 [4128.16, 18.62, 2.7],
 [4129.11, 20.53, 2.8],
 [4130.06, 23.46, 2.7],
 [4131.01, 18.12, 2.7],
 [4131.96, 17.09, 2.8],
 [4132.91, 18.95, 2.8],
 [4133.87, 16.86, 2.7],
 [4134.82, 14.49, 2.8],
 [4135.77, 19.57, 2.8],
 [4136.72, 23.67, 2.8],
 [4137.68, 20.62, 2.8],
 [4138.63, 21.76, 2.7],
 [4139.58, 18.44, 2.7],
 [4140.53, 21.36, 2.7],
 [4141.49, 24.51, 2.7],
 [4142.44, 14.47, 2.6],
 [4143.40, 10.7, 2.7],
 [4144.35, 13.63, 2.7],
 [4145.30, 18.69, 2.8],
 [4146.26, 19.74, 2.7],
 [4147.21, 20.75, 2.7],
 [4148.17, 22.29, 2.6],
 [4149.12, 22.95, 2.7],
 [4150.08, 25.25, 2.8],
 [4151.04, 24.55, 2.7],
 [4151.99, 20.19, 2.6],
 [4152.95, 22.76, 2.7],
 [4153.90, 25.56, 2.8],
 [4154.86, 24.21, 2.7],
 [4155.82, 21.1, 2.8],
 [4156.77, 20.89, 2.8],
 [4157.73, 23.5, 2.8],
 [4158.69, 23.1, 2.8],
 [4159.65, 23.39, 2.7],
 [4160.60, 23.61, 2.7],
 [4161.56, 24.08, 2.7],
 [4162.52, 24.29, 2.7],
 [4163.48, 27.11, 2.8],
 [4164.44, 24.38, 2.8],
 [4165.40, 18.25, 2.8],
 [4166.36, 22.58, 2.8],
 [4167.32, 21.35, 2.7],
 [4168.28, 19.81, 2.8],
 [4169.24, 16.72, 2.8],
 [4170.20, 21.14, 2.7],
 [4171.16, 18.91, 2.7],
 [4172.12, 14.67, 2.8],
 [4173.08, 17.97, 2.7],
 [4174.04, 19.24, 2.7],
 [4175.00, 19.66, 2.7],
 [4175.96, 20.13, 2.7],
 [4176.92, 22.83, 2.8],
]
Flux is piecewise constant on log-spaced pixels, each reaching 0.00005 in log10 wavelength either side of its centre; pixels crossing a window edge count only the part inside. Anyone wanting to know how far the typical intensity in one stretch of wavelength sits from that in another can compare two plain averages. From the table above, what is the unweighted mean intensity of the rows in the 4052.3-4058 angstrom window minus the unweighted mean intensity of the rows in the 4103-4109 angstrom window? 1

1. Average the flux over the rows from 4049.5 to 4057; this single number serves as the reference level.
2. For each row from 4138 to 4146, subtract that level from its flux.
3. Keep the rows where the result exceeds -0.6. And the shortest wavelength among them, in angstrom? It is 4138.63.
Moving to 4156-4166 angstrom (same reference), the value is 4157.73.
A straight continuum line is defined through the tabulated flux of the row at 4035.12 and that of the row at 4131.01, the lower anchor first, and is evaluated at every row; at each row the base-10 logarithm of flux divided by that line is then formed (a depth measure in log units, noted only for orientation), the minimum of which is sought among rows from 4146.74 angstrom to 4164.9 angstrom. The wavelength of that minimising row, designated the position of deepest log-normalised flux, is 4151.99 angstrom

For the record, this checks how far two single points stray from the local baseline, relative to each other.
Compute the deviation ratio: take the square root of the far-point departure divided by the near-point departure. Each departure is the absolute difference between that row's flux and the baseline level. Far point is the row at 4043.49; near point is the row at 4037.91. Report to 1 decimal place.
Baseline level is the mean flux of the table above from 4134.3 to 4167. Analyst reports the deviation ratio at 3.1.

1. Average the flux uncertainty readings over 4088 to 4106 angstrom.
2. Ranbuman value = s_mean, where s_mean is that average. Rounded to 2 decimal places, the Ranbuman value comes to 2.84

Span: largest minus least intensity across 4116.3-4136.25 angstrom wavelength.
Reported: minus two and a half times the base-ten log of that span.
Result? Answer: -2.82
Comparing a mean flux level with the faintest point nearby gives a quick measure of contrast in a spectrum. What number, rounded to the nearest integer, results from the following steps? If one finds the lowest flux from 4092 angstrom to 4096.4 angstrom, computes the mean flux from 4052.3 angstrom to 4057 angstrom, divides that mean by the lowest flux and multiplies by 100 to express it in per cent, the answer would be 119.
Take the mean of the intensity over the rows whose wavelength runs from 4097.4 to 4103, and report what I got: 16.3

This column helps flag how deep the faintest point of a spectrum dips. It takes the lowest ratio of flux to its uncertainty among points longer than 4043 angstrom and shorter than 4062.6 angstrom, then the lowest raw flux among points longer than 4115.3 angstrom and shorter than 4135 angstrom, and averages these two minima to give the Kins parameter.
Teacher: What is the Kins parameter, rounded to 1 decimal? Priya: 8.7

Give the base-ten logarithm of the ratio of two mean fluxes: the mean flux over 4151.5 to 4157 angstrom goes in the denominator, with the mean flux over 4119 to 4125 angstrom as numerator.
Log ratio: -0.05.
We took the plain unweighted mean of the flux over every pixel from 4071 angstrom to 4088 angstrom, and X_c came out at 19.9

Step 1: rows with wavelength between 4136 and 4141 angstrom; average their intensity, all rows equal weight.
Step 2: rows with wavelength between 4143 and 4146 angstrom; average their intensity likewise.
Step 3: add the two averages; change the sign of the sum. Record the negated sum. -36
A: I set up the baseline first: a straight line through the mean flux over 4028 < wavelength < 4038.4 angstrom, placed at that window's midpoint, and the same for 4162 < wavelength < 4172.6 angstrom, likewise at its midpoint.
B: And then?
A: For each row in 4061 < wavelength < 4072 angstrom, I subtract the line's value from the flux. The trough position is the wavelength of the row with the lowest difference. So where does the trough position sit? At 4064.03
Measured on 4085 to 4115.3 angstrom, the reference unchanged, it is 4102.57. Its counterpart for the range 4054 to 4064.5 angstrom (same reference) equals 4064.03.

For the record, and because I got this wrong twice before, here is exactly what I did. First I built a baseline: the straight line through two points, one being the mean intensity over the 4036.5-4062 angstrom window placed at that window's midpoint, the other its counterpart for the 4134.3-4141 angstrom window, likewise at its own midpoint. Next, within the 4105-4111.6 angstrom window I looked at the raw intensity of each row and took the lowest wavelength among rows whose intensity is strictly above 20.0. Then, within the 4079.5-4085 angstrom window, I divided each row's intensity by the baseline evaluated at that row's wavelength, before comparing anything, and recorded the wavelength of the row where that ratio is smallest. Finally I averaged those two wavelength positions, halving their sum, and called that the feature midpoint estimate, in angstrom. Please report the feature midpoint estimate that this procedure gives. 4095.0 angstrom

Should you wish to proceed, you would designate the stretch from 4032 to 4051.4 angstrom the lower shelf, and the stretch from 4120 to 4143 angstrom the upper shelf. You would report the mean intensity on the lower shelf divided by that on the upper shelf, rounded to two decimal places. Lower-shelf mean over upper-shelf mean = 0.88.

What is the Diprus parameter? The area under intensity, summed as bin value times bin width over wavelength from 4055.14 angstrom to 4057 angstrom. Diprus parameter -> 40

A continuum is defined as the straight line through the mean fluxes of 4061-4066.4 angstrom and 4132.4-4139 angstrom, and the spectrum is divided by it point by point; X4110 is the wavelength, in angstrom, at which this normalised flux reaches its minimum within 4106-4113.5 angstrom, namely 4112.03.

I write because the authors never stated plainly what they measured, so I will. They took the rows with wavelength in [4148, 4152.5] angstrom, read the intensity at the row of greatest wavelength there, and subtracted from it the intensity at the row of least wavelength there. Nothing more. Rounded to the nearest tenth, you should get -2.1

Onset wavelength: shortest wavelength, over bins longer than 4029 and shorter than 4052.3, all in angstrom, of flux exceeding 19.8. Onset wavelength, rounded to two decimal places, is 4036.05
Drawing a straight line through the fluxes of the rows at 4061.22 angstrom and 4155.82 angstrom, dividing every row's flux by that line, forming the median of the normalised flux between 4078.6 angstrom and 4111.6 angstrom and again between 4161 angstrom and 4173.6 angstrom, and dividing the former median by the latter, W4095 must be 0.98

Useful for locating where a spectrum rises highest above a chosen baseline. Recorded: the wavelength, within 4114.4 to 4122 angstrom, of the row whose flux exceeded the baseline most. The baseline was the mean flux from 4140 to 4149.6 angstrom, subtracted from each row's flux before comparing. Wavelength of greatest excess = 4116.77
